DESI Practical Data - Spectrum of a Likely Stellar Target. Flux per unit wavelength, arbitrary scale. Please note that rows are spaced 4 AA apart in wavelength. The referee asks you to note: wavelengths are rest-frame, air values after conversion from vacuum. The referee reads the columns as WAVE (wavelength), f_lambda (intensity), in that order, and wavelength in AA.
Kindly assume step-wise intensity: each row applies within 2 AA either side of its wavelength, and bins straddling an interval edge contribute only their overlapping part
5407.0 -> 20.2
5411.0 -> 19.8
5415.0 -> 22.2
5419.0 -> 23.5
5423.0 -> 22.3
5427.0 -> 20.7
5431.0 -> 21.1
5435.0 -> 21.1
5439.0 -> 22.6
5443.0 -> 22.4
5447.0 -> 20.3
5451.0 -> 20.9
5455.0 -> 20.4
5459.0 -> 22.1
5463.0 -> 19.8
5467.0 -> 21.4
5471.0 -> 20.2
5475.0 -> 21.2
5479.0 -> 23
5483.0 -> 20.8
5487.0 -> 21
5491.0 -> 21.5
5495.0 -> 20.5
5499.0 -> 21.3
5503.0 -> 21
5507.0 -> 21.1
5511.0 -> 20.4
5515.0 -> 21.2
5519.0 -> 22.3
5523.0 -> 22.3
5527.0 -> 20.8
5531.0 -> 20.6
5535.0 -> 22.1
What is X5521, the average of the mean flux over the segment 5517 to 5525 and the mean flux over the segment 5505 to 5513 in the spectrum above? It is 21.5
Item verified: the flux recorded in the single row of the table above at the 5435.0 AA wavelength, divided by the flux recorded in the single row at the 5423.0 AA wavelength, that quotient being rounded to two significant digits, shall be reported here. 0.95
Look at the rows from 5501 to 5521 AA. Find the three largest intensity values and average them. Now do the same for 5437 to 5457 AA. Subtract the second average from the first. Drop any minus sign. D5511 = 0.43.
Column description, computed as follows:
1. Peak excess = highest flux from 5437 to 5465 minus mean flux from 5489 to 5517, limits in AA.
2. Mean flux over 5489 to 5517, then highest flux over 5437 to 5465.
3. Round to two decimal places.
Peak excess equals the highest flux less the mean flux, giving 1.60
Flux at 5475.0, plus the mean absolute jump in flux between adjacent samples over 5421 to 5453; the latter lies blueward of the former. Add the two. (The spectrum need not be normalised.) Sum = 22.1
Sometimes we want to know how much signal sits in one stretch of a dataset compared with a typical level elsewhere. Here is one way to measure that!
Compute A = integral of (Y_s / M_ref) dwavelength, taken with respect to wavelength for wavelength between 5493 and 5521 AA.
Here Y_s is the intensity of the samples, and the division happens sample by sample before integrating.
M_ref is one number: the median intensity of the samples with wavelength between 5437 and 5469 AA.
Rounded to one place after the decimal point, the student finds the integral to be 28.0 AA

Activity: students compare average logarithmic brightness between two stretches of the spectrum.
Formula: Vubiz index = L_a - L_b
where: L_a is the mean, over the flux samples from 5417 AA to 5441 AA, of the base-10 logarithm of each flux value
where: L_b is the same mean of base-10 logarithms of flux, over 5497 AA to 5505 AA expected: 0.014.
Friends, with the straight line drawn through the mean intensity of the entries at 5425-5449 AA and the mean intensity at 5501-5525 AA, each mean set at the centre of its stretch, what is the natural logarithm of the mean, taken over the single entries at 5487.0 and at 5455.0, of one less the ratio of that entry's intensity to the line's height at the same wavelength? -3.5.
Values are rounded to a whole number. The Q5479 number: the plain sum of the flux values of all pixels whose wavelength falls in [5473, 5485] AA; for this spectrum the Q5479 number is 65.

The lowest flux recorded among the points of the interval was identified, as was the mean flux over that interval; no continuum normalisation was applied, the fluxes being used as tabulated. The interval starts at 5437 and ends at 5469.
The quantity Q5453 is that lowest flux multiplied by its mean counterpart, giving 421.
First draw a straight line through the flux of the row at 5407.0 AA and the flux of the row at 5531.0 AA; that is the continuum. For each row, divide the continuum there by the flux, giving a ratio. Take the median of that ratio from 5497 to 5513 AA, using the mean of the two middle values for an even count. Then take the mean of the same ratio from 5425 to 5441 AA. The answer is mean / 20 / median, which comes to 0.049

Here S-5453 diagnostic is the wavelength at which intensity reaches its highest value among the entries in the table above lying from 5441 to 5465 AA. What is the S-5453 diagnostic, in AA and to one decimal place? 5443.0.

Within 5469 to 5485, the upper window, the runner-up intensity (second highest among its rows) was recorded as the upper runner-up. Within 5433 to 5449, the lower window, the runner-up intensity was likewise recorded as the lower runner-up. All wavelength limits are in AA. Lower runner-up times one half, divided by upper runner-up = 0.528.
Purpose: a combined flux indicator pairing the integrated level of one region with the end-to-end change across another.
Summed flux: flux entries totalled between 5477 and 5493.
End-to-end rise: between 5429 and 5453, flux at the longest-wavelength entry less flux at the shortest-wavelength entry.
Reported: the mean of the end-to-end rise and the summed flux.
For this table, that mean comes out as 43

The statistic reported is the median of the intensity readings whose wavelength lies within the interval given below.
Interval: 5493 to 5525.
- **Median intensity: 21.15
